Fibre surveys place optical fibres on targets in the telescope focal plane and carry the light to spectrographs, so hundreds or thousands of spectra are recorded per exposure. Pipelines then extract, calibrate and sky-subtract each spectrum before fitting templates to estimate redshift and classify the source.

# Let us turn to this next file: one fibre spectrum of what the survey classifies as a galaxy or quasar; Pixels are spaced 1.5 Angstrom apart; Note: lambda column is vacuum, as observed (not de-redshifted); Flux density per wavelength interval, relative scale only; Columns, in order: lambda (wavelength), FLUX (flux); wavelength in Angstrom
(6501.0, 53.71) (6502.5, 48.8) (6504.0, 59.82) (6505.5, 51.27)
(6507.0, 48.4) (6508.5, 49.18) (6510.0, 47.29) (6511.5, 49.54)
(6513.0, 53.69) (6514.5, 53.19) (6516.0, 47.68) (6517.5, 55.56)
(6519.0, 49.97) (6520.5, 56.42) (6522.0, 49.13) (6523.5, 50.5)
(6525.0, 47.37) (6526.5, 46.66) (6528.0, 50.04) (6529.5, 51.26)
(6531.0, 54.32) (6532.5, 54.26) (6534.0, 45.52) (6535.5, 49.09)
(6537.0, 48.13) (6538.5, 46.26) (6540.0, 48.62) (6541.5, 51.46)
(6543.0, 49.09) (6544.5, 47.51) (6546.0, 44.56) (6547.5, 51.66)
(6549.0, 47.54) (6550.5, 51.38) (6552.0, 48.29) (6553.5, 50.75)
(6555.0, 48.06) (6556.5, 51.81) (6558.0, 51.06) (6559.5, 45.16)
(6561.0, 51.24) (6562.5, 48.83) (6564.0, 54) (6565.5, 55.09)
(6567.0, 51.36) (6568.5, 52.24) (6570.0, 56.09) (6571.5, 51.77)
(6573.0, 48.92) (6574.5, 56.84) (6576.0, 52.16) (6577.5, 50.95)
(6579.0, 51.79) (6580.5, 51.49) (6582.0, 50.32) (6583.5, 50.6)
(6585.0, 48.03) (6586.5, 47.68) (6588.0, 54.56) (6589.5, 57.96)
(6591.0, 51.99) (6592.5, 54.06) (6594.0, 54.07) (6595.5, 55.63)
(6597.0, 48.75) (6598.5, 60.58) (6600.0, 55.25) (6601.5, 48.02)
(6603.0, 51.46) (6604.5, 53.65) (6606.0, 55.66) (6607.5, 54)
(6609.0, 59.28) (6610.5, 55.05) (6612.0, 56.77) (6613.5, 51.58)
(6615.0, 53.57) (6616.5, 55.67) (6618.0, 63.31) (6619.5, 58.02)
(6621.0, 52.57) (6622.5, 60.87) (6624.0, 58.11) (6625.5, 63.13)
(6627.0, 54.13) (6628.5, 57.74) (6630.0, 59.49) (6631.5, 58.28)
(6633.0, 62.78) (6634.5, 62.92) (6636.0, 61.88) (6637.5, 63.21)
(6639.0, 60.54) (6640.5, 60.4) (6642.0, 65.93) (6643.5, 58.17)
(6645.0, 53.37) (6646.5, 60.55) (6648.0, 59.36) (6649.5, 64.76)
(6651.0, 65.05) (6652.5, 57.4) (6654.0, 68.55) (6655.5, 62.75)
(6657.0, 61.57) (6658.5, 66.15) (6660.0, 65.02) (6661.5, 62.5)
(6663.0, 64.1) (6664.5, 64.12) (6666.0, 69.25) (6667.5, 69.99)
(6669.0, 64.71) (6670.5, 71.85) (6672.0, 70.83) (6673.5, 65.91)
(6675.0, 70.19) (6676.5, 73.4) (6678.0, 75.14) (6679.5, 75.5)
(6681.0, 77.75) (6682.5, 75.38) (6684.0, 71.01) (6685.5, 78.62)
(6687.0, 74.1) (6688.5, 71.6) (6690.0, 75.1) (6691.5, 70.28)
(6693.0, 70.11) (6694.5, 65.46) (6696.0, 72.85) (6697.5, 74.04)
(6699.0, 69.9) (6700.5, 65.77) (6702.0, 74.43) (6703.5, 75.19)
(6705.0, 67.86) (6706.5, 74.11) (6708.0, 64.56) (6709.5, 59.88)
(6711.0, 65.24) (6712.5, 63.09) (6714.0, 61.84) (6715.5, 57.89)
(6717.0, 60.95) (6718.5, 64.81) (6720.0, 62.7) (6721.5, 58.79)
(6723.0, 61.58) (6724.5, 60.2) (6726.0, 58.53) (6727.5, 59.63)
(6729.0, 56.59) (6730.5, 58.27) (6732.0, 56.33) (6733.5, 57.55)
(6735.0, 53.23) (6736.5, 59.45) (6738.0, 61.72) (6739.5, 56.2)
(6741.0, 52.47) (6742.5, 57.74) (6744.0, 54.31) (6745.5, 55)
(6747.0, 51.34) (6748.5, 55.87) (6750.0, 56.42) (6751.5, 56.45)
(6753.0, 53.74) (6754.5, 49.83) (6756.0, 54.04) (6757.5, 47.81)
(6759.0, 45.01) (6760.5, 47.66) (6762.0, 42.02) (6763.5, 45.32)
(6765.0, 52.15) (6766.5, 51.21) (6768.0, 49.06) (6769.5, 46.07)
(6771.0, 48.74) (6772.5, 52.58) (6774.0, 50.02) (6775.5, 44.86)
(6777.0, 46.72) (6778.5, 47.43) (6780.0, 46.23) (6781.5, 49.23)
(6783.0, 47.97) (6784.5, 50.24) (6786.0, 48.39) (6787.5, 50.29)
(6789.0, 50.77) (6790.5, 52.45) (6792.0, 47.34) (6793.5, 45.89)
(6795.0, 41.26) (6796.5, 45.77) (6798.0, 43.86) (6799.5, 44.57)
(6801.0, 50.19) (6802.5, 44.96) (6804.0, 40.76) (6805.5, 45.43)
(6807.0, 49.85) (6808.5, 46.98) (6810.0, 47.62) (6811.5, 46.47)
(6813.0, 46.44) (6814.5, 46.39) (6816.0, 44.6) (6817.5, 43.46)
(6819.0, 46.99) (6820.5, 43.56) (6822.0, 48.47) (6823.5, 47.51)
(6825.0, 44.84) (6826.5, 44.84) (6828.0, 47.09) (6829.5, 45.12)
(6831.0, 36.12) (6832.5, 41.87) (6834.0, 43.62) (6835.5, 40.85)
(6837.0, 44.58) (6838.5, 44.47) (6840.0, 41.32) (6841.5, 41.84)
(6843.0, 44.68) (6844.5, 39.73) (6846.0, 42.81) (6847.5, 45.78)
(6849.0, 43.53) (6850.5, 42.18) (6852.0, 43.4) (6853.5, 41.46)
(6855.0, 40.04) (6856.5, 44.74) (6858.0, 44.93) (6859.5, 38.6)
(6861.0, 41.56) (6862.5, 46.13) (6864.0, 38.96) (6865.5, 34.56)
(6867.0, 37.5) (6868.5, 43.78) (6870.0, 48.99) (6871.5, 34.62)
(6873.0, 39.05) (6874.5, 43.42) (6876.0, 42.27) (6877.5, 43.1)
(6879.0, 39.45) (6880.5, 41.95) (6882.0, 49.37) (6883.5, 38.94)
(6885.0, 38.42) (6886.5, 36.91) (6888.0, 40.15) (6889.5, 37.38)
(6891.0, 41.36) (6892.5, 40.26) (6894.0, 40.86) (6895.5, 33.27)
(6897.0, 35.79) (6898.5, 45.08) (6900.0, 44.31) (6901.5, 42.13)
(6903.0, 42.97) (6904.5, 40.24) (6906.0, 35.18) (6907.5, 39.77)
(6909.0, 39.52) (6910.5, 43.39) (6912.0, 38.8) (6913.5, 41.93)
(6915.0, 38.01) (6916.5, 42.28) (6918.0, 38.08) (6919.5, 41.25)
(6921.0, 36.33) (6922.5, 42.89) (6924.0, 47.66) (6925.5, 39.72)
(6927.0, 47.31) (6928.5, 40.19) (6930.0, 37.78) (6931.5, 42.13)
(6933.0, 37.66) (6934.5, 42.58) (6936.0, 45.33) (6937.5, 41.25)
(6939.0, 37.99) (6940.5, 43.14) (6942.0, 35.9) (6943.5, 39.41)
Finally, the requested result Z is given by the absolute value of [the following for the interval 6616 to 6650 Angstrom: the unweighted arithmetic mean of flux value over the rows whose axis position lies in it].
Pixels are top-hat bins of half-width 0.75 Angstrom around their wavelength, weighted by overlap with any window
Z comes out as 60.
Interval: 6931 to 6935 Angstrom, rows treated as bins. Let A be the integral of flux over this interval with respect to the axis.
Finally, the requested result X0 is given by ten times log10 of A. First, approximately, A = 162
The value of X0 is 22.1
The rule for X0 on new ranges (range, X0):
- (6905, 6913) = 25.0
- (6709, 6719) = 27.9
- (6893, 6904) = 26.5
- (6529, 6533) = 23.3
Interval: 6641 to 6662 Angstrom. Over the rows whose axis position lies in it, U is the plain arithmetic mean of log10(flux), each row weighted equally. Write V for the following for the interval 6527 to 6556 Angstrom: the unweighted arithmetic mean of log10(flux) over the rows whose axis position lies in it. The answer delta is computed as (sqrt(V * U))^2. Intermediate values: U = 1.79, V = 1.69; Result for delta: 3.04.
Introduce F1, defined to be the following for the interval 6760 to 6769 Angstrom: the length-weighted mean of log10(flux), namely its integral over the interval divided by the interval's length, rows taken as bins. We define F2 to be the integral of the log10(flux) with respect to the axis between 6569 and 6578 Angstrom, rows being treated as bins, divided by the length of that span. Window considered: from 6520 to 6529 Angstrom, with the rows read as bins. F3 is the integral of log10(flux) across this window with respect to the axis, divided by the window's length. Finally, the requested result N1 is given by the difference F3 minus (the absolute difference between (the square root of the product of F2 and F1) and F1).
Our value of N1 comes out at 1.68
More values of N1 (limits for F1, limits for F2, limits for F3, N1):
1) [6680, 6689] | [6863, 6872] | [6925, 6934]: 1.47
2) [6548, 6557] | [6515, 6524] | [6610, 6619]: 1.74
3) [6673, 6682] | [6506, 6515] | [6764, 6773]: 1.61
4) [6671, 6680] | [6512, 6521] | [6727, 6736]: 1.69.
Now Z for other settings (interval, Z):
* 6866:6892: 41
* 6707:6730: 61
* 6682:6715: 70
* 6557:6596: 52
